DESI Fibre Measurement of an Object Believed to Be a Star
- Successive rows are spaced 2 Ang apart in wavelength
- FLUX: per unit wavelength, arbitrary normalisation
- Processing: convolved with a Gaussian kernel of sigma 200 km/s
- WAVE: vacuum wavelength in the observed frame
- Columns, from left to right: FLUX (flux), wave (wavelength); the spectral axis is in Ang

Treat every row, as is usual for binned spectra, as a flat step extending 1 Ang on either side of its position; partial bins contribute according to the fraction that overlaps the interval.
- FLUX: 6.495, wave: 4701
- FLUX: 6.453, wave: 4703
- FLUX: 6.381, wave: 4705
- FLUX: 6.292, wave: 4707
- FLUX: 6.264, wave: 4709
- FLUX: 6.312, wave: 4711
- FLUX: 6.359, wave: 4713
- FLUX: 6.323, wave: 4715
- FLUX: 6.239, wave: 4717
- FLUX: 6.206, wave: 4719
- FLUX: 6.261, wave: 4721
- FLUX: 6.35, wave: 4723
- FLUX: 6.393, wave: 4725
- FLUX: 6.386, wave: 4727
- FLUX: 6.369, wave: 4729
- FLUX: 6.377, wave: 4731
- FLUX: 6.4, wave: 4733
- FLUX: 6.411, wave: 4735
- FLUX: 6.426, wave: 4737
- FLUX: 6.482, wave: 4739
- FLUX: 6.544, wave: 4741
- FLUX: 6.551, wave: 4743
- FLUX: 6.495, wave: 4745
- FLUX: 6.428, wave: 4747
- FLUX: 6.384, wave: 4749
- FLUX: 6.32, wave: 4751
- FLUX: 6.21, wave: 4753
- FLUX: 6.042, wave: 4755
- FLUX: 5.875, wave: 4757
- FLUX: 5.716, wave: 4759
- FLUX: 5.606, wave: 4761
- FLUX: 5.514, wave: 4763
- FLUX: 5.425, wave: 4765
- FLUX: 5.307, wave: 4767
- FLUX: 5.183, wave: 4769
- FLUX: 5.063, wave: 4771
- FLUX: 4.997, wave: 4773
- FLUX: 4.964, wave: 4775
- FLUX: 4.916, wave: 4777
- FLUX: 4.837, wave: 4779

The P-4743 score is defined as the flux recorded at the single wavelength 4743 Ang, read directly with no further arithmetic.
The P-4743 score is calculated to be 6.551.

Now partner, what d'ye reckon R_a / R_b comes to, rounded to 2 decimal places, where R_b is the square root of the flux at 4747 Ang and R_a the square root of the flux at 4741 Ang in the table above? 1.01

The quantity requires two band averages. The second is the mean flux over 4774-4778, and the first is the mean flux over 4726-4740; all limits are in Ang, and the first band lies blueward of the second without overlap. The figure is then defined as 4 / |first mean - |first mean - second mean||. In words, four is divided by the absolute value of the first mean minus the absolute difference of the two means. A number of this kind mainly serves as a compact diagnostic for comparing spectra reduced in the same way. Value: 0.81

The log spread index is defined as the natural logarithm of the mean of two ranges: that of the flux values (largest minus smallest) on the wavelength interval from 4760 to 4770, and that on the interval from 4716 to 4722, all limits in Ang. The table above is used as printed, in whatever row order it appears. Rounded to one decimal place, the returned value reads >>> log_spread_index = -1.4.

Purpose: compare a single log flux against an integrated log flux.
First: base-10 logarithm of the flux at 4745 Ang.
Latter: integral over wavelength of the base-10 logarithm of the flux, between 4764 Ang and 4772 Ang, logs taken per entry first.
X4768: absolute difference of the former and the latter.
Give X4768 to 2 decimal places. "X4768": 4.94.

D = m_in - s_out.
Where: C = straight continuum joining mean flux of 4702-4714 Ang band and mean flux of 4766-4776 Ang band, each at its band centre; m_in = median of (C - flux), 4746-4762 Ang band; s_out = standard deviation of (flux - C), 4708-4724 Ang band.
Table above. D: -0.79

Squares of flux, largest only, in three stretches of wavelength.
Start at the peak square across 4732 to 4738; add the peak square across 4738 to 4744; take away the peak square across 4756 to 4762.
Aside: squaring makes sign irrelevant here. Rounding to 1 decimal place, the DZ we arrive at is 49.7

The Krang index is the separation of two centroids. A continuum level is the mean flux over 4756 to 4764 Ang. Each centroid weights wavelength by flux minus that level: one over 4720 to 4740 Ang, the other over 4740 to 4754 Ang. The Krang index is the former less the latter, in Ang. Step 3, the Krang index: -16.0 Ang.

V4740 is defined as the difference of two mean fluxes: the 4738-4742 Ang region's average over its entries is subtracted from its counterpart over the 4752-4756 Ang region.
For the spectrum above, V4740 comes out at -0.4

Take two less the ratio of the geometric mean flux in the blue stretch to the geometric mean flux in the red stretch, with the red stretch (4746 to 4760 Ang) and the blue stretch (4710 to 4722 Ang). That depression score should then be 0.98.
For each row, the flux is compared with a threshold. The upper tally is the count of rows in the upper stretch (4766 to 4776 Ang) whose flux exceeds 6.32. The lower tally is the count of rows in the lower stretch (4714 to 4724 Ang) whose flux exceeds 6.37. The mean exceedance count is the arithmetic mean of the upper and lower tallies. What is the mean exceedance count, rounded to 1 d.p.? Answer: 0.0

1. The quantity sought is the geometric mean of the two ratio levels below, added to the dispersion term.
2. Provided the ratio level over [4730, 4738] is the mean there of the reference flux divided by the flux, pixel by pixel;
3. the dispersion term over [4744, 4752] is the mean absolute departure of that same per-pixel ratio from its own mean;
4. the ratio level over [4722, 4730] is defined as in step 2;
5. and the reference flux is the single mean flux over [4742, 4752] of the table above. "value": 1.02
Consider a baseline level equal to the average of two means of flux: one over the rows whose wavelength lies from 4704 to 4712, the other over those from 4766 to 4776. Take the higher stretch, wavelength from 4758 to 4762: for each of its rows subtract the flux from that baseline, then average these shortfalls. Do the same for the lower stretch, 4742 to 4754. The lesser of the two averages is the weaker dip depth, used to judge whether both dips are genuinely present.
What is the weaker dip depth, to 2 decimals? -0.69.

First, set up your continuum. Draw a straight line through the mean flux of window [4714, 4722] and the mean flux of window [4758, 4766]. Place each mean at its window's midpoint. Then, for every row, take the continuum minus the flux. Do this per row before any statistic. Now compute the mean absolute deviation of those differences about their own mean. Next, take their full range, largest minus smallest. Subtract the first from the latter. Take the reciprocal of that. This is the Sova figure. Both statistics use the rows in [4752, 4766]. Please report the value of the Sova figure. 2.4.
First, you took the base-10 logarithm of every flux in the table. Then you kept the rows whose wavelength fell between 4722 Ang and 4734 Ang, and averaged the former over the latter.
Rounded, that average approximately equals 0.805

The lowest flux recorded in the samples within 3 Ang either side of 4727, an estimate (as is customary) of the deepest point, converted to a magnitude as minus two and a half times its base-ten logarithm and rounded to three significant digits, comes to -2.01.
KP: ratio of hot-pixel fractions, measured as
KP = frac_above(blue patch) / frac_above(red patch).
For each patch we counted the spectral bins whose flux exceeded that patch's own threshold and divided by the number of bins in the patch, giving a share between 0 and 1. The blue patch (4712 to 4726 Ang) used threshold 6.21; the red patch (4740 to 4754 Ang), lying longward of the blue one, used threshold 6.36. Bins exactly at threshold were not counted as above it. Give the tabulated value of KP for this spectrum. 1.2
